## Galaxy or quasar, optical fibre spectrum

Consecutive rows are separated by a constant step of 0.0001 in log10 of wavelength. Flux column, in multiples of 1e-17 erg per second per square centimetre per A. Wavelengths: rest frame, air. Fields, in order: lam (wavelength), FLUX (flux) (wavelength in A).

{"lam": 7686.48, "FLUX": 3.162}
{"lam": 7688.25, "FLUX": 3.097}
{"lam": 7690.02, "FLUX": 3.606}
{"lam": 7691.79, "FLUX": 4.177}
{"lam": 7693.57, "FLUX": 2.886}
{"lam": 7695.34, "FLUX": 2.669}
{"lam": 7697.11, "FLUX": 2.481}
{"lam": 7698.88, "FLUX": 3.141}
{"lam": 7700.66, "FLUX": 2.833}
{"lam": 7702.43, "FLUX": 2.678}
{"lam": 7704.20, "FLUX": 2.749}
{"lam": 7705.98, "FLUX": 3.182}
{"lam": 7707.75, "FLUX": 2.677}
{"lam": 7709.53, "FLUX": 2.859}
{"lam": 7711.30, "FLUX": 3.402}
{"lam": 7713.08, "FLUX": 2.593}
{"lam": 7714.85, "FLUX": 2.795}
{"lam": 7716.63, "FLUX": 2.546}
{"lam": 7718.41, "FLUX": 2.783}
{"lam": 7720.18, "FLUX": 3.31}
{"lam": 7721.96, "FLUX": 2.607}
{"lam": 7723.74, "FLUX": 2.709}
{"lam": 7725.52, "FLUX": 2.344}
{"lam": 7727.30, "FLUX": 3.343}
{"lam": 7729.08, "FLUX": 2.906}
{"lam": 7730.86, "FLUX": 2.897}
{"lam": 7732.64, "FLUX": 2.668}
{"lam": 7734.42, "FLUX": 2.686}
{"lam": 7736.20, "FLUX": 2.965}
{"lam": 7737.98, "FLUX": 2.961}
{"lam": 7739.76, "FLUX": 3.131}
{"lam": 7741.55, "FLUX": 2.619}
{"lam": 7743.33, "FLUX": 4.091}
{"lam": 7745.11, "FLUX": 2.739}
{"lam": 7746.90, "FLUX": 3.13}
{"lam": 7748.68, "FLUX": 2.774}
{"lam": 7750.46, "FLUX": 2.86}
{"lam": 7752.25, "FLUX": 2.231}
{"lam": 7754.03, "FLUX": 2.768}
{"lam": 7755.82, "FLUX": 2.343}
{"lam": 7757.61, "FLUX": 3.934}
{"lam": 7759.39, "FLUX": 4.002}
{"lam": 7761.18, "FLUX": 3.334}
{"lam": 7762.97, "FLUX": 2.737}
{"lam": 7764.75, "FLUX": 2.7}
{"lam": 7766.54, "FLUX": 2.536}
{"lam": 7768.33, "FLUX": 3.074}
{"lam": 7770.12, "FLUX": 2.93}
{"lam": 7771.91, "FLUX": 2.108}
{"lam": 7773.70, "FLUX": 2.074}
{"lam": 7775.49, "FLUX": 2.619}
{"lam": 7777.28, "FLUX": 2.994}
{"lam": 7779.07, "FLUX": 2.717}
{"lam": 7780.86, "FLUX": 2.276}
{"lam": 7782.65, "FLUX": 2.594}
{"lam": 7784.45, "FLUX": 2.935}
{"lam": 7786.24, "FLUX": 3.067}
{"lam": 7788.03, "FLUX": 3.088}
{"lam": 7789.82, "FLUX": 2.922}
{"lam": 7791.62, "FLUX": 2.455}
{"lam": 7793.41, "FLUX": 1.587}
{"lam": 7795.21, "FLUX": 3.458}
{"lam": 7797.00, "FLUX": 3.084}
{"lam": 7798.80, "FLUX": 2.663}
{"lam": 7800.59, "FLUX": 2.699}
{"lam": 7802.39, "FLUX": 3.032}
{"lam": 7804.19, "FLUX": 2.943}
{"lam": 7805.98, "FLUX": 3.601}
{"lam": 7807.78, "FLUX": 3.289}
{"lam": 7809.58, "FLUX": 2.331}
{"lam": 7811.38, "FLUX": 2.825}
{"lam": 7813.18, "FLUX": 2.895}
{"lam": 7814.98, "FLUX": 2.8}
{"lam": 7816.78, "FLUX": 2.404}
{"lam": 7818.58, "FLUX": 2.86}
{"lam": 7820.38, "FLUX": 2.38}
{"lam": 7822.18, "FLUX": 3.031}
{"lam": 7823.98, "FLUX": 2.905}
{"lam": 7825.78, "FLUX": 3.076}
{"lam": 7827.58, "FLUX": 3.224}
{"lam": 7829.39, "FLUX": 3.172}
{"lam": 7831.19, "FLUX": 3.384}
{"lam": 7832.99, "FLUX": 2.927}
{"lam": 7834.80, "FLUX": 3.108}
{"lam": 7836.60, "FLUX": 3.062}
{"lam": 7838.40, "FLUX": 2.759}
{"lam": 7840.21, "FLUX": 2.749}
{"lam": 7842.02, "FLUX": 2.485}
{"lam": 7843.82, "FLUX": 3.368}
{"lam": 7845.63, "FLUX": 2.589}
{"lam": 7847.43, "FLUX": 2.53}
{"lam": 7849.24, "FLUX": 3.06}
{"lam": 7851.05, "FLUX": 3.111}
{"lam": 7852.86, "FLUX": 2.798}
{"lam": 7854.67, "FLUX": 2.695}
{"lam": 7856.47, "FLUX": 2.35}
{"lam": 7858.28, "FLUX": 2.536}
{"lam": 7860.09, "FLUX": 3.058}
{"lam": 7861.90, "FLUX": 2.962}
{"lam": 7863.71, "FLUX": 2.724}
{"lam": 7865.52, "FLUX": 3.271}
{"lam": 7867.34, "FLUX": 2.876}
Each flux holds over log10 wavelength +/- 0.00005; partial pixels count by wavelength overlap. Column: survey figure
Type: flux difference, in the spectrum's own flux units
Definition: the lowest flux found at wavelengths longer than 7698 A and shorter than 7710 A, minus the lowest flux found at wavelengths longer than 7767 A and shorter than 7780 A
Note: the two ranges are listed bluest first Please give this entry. 0.6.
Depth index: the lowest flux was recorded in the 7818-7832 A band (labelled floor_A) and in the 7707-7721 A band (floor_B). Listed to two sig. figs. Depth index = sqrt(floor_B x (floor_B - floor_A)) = 0.65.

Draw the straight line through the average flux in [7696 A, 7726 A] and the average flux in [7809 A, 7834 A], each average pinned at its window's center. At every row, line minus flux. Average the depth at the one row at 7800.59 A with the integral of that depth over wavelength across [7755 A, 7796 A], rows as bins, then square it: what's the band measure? 1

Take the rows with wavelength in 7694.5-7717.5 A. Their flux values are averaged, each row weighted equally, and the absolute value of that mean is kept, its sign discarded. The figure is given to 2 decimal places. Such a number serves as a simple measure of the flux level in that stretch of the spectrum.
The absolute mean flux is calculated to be 2.82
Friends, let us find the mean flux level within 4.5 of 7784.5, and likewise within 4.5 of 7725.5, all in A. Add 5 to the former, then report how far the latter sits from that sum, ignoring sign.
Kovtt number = 5.01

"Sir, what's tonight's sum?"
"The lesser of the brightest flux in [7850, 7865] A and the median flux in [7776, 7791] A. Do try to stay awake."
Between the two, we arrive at 2.93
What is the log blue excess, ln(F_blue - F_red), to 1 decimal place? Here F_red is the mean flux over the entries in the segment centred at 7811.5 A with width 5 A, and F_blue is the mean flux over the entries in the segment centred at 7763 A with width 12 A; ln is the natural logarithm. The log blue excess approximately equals -0.7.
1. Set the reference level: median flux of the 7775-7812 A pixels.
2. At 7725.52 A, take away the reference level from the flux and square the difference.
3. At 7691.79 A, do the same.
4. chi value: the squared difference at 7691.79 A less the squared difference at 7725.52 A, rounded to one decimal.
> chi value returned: 1.2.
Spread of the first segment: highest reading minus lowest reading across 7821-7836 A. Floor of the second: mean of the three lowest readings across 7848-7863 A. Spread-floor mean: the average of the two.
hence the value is 1.5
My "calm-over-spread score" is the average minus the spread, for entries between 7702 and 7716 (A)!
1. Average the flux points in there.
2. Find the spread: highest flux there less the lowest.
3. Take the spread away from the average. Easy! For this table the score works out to 2.06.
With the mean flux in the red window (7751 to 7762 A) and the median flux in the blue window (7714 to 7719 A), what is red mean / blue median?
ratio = 1.11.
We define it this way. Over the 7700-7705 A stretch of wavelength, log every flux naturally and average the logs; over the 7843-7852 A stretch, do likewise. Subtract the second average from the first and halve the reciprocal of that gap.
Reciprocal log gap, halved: -9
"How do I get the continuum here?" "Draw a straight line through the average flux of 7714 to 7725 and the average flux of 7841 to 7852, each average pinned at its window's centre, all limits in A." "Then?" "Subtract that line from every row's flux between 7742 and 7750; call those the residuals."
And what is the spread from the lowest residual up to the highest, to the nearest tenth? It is 1.4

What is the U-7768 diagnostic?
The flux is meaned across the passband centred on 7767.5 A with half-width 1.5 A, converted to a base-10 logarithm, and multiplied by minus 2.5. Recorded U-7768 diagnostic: -1.12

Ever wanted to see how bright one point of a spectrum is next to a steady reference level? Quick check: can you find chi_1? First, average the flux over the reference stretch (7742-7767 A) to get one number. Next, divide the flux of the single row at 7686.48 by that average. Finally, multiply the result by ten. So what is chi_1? 10.5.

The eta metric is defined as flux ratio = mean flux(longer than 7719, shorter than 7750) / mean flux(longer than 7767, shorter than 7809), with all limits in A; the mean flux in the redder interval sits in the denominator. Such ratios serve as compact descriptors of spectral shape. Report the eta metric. 1.05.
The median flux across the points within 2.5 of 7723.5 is 2.61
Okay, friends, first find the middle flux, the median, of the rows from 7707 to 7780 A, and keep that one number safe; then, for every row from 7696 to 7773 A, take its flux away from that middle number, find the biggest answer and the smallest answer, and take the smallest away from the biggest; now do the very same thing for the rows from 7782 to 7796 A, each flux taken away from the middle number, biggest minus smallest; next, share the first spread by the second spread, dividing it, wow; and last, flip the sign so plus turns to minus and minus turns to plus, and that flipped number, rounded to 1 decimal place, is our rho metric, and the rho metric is -1.1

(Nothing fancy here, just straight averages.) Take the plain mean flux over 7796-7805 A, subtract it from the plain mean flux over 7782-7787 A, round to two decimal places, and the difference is -0.02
